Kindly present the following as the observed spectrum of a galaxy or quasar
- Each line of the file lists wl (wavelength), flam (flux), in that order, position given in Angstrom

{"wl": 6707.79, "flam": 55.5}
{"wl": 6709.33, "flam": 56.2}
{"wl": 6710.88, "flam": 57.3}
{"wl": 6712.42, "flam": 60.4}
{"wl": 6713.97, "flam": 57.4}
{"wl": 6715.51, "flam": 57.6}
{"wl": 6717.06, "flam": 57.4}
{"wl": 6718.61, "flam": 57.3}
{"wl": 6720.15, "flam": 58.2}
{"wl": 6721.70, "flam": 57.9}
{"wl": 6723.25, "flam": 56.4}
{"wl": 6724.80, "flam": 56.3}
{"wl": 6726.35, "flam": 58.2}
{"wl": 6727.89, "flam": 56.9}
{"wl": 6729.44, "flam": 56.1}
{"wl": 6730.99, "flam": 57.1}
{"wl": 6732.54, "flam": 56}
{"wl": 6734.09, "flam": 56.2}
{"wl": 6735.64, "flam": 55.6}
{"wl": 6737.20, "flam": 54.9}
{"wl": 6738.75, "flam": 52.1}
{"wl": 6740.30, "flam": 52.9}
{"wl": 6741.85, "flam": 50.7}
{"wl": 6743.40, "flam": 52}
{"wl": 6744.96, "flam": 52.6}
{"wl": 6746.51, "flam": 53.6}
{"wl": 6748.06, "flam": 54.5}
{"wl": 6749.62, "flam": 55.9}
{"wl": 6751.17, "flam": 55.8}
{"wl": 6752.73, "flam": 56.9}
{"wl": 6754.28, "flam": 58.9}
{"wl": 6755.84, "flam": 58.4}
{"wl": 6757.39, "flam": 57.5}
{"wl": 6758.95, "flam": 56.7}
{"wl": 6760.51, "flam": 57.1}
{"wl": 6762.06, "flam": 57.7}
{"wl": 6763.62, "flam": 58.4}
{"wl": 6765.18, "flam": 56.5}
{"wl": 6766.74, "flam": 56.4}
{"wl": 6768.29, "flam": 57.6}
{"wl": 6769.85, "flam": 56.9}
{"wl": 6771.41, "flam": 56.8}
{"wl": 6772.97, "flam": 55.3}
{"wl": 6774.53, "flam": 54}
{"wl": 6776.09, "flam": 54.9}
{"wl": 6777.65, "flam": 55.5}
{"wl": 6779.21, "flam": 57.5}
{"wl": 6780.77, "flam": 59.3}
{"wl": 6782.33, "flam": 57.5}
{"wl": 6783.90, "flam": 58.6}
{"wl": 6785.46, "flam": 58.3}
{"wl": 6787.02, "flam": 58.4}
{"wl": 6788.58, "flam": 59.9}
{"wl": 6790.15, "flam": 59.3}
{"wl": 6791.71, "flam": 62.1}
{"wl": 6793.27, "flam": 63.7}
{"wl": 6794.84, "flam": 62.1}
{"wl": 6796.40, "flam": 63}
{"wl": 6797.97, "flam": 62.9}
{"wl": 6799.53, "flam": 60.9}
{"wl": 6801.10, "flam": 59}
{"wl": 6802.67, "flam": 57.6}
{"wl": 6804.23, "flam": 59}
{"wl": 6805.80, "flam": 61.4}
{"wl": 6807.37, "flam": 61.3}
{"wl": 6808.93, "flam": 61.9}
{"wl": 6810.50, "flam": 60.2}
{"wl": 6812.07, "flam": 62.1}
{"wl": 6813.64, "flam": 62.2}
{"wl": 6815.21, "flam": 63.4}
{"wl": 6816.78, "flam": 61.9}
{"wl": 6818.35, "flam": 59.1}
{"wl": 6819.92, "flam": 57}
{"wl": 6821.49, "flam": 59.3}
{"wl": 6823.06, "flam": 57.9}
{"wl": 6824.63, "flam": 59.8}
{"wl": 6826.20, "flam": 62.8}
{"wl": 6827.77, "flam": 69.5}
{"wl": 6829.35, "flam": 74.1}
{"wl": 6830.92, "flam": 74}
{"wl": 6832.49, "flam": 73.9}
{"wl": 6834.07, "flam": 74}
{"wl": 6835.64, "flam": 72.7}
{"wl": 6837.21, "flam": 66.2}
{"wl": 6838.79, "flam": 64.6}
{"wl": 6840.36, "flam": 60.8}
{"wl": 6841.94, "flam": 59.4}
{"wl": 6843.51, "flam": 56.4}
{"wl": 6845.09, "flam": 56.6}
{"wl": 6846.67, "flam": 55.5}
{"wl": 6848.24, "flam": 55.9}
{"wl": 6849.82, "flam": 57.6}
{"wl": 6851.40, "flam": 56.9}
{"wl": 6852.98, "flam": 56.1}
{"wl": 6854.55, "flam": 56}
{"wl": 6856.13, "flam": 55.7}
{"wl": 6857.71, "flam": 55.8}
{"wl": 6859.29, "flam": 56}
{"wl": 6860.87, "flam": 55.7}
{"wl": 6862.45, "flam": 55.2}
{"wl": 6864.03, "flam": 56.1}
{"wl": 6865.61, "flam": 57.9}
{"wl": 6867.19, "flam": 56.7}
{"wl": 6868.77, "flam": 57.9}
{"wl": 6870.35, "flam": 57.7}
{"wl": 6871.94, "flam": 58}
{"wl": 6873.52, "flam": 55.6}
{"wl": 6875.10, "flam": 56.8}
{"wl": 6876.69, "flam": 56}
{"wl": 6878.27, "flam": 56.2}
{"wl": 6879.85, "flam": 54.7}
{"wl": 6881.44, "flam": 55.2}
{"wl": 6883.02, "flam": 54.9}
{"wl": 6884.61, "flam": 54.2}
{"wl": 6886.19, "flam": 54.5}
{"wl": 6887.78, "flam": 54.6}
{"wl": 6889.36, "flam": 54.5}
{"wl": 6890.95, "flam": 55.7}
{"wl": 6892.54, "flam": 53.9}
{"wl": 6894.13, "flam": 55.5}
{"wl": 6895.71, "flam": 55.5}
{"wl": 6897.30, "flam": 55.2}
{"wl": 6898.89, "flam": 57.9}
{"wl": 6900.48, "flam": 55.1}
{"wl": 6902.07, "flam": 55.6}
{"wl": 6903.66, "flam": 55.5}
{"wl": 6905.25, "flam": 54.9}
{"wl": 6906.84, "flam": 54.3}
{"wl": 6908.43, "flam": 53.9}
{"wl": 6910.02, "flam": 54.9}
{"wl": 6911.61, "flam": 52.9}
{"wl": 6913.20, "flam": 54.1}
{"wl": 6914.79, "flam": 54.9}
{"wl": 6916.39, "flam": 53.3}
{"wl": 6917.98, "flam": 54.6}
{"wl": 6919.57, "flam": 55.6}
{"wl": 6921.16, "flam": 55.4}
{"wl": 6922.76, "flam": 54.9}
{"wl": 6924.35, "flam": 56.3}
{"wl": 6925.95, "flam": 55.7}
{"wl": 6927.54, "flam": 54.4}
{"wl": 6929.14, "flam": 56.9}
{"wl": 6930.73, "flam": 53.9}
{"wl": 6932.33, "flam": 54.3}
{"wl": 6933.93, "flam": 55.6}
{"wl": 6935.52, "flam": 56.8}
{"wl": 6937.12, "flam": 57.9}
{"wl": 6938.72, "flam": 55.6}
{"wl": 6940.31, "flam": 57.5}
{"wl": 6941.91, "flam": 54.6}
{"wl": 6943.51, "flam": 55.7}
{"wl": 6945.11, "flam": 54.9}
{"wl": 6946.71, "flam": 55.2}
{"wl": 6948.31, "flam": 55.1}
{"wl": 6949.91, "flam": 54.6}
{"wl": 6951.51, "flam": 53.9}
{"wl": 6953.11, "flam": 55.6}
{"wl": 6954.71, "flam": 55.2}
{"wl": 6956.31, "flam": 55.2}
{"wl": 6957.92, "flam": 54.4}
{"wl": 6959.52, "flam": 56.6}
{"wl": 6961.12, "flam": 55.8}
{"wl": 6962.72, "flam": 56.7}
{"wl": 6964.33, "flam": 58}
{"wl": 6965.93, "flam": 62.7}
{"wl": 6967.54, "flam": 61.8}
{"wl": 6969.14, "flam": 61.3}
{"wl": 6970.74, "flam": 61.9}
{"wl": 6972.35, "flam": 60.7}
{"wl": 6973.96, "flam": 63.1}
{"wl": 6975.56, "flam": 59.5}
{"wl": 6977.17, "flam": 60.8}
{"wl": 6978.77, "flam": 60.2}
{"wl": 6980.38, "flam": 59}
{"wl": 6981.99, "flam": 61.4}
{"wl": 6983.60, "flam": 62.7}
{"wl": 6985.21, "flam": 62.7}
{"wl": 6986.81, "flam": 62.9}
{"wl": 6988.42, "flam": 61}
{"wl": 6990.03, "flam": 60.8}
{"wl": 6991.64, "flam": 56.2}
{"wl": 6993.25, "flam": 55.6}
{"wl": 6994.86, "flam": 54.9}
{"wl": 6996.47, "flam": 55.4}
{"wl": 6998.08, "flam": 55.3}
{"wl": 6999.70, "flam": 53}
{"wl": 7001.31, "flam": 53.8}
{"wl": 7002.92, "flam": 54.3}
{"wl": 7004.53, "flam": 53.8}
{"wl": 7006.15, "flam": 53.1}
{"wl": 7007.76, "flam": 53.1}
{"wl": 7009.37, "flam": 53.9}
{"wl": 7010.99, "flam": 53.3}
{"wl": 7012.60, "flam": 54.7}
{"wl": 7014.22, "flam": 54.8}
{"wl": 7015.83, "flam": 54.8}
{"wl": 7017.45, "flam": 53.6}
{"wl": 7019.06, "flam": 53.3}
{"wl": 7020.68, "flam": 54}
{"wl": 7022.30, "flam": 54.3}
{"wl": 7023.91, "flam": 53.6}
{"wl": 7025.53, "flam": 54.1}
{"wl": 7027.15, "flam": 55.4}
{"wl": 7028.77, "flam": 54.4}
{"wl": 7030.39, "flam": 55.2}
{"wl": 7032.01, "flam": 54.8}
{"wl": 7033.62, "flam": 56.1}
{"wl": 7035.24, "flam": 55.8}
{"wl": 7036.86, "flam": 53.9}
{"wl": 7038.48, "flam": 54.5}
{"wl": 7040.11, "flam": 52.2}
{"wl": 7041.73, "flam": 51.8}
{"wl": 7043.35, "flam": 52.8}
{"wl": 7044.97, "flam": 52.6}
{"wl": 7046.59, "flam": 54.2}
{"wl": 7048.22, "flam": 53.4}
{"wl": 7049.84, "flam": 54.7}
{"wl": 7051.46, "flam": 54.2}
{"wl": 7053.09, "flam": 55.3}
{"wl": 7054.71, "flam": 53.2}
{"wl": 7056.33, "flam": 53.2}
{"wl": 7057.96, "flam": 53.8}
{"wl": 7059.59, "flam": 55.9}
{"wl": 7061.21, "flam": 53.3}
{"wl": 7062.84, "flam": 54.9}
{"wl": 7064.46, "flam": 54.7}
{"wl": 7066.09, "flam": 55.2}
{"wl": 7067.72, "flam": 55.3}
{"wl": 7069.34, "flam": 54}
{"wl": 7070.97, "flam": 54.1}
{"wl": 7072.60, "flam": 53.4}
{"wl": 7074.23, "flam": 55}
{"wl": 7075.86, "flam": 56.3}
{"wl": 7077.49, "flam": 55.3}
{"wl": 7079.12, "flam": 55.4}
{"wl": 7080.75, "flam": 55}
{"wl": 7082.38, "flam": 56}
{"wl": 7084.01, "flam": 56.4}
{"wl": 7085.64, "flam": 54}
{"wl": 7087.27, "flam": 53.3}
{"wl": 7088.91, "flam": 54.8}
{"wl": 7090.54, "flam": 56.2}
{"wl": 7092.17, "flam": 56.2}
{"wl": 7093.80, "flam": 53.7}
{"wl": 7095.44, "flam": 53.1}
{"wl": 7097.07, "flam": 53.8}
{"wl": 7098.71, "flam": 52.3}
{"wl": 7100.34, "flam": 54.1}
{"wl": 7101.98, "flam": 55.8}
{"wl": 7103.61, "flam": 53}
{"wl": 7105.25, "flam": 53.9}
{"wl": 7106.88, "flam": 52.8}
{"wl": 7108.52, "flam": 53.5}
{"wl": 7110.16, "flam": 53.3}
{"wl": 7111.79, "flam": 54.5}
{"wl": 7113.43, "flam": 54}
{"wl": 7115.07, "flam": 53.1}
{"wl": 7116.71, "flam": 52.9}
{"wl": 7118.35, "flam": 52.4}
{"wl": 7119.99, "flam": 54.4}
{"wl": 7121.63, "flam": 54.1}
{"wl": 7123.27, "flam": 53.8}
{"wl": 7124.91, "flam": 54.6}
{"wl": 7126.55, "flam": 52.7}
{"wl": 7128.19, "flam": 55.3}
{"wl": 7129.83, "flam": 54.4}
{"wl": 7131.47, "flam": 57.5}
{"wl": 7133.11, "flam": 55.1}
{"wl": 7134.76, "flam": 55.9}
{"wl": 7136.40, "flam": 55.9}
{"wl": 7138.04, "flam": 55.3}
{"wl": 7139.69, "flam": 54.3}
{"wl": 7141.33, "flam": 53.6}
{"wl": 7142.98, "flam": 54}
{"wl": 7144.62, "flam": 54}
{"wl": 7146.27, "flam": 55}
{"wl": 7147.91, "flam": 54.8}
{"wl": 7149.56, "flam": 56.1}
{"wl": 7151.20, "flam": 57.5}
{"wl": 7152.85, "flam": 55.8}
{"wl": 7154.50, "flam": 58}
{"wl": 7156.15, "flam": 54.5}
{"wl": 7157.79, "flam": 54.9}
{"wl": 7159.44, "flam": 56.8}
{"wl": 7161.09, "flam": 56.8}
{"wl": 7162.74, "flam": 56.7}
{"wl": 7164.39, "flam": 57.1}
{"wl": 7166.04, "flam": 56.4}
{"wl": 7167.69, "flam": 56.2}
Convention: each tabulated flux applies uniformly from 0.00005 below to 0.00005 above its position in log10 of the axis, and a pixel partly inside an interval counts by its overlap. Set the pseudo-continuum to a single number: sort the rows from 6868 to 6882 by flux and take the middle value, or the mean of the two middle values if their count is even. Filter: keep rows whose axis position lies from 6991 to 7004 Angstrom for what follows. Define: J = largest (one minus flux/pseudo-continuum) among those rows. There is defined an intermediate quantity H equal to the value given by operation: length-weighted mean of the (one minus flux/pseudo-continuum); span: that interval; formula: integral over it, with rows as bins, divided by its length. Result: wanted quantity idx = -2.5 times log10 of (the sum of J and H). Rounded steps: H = 0.025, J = 0.06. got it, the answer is 2.71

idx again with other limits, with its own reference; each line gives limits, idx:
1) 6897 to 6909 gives 3.12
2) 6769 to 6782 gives 3.58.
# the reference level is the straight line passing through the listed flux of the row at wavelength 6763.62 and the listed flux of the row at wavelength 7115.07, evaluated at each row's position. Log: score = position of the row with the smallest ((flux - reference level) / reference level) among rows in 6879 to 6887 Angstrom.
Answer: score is 6884.61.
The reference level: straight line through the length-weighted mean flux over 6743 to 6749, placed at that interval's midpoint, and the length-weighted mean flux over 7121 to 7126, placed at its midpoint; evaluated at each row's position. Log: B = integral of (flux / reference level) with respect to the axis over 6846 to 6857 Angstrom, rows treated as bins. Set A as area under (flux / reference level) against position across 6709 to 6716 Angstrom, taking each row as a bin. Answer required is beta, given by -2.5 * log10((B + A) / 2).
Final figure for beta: -2.5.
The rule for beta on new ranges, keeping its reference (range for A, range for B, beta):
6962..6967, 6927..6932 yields -1.8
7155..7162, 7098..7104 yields -2.0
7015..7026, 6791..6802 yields -2.7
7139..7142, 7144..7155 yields -2.1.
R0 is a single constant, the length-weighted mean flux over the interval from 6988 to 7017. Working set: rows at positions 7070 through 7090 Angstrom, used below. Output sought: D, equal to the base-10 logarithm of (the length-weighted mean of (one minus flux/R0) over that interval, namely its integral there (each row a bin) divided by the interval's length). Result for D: -2.9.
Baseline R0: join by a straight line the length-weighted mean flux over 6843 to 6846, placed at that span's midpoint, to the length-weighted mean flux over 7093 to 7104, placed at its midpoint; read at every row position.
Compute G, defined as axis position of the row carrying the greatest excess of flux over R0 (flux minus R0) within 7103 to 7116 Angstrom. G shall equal 7111.79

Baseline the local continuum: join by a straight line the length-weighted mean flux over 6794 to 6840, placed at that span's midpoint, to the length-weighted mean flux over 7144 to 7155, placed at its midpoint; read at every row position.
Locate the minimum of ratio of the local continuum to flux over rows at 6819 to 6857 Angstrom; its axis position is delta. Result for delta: 6834.07 Angstrom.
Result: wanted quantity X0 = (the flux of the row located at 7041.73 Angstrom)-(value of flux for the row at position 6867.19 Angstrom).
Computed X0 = -5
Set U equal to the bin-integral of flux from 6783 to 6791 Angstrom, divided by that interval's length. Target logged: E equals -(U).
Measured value -58.9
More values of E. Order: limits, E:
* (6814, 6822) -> -60.3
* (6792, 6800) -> -62.6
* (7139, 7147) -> -54.2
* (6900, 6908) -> -55.0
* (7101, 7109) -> -53.8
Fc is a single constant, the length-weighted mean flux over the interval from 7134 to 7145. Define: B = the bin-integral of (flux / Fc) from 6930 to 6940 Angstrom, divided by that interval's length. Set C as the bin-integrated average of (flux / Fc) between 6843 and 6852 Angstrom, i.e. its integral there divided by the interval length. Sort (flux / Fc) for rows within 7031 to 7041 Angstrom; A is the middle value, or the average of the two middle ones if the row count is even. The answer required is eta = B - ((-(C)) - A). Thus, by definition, 3.05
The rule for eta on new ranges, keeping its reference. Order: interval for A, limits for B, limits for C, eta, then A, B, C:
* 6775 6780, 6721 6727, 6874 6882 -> 3.08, 1.01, 1.04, 1.019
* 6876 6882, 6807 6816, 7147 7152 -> 3.17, 1.02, 1.13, 1.026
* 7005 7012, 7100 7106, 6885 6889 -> 2.96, 0.97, 0.99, 0.997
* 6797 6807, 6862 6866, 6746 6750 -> 3.12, 1.09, 1.03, 0.997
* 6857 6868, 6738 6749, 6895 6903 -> 3.00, 1.02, 0.96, 1.019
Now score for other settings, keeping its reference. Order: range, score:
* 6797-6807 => 6802.67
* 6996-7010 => 6999.70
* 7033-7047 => 7041.73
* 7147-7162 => 7156.15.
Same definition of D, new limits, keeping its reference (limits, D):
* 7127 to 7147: -3.7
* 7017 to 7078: -1.9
